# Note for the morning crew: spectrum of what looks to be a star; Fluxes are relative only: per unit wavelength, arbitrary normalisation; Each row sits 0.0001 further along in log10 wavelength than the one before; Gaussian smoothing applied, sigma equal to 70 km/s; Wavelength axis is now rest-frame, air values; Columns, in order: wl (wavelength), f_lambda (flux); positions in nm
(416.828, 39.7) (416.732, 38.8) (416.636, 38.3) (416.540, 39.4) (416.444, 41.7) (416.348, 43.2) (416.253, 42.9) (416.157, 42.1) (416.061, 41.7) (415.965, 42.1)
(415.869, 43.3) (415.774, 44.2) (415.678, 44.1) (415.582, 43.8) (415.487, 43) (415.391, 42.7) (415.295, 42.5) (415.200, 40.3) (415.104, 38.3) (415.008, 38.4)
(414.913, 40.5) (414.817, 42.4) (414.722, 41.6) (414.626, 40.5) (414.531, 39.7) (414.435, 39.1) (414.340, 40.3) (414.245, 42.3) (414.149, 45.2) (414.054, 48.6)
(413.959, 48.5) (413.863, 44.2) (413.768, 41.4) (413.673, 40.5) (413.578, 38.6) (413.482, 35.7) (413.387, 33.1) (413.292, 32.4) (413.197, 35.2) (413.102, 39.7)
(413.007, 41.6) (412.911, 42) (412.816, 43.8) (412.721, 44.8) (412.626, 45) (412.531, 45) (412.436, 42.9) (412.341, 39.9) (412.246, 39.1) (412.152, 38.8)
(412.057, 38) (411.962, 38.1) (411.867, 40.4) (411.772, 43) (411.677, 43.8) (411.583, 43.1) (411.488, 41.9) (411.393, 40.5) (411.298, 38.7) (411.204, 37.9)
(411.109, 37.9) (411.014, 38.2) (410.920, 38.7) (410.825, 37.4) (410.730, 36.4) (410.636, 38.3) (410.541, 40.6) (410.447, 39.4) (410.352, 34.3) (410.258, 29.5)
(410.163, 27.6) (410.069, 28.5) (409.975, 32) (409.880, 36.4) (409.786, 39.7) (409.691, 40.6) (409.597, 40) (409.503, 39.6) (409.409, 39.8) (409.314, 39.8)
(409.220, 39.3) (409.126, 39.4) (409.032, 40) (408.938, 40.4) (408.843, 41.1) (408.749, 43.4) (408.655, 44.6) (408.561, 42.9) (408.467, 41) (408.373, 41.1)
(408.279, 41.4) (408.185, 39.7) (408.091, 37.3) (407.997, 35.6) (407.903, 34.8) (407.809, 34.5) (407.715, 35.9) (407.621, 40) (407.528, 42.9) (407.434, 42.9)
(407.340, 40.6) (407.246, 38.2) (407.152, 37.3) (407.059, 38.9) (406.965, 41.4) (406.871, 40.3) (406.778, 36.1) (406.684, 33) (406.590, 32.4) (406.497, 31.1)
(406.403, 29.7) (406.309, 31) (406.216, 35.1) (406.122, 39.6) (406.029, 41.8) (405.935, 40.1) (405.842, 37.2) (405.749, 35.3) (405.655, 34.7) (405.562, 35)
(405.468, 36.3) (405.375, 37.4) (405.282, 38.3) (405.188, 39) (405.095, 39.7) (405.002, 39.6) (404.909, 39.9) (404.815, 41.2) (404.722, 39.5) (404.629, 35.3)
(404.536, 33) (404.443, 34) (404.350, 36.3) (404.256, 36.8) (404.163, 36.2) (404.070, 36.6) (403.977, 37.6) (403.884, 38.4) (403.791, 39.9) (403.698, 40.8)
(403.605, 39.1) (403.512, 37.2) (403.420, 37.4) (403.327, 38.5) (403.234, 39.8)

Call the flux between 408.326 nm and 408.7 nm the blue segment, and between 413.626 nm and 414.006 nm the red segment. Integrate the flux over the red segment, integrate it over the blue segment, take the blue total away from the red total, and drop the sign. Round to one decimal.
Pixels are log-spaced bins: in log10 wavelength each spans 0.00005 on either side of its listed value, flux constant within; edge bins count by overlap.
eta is 0.7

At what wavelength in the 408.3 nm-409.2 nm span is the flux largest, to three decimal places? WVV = 408.655 nm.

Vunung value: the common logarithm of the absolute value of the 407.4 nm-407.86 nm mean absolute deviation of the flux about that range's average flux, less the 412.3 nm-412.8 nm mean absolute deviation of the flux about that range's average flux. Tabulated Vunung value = 0.19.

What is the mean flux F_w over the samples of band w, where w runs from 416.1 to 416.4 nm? 42.7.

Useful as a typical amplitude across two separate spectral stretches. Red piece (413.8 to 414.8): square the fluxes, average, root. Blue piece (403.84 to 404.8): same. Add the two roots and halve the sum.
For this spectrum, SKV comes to 39.8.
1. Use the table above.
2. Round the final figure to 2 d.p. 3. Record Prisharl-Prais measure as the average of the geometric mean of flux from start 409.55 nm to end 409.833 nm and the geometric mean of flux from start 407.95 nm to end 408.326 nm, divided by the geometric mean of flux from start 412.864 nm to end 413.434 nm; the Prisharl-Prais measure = 1.06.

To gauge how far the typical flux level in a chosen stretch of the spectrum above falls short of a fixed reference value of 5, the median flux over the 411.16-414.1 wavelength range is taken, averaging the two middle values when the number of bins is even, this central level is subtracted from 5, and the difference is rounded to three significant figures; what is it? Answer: -35.5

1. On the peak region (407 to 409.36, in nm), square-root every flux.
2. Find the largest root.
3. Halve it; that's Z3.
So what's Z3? 3.34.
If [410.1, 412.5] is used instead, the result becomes 3.31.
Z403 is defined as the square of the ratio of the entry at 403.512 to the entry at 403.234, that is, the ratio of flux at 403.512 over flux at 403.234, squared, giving 0.9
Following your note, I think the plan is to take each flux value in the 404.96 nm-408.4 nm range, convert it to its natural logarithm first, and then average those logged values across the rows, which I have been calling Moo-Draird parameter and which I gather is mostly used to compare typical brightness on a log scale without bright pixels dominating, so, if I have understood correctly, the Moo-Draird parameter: 3.62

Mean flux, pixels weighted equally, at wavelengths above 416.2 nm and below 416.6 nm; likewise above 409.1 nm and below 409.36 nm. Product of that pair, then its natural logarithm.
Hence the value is 7.41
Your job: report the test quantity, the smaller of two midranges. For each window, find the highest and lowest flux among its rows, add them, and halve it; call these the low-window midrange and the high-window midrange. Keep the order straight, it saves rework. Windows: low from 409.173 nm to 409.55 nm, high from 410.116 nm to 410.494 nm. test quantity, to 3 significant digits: 33.5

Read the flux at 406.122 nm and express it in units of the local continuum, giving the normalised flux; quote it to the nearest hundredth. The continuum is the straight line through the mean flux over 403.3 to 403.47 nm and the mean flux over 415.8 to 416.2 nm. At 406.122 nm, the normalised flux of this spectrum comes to 1.02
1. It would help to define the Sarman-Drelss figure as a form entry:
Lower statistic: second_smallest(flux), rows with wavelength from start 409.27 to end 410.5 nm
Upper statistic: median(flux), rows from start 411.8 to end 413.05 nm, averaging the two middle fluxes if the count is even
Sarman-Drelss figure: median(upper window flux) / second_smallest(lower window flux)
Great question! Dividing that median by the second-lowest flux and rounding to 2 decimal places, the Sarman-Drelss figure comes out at 1.46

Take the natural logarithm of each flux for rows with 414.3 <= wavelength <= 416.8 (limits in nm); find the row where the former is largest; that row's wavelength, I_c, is 415.774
